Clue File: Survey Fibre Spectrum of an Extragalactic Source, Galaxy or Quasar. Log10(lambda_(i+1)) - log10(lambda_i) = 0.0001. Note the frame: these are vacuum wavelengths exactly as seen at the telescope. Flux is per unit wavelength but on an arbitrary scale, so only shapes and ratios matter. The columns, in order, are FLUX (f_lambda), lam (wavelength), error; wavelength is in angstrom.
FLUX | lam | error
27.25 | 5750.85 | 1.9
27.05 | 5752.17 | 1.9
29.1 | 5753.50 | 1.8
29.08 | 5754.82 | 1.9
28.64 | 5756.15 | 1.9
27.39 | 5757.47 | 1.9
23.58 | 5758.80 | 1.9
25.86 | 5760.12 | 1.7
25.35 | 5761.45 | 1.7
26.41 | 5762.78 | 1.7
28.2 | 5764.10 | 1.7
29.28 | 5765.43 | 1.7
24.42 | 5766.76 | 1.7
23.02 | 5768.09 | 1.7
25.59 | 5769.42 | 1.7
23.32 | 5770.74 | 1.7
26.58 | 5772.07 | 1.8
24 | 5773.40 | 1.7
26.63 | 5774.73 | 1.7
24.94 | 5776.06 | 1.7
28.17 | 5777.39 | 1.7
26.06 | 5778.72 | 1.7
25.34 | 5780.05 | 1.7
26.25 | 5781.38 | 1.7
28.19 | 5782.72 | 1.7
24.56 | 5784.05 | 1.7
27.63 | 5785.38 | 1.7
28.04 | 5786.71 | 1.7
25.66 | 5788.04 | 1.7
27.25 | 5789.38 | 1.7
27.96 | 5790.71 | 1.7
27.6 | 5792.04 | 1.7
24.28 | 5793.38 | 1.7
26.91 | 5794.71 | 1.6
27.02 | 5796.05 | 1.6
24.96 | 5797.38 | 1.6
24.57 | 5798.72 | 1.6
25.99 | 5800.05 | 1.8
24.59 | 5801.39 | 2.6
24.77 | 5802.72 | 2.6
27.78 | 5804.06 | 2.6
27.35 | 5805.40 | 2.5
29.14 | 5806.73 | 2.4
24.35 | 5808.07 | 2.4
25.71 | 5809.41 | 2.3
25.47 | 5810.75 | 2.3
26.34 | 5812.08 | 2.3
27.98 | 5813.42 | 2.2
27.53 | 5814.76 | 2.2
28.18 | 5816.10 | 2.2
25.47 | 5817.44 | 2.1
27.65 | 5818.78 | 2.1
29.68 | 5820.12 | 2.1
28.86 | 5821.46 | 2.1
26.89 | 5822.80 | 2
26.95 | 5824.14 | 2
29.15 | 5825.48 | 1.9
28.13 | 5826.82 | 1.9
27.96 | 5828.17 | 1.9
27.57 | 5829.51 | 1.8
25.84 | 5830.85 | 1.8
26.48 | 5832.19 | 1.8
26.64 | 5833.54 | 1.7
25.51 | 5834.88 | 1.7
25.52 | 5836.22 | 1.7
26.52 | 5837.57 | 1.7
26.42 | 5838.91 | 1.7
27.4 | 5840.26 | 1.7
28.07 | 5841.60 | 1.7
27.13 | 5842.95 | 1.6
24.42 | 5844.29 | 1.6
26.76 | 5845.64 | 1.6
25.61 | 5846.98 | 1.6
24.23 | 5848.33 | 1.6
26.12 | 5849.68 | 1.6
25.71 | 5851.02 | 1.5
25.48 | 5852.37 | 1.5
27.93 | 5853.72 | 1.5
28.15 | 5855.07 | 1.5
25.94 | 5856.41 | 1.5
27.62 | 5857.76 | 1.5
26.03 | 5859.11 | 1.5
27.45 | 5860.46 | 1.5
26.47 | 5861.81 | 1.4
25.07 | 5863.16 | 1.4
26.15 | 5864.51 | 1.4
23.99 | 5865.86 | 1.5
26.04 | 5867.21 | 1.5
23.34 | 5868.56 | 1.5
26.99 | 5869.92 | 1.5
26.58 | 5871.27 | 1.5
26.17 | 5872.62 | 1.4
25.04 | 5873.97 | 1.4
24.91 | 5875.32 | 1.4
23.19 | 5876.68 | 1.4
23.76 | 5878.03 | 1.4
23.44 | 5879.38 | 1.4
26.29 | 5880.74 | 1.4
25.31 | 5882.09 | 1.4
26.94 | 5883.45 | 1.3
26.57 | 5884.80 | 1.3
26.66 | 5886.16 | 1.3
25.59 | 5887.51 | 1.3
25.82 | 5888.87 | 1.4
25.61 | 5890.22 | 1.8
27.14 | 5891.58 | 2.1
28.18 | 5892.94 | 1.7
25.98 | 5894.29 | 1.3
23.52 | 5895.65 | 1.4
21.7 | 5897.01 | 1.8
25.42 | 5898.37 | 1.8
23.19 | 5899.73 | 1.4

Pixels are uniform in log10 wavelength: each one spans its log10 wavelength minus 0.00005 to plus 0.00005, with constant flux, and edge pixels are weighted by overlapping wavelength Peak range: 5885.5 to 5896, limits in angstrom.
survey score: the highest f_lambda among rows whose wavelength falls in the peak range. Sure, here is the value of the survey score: 28.18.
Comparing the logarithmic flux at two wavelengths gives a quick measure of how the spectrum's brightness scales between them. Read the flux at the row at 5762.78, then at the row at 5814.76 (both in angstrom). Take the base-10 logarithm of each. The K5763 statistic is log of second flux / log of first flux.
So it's 1.01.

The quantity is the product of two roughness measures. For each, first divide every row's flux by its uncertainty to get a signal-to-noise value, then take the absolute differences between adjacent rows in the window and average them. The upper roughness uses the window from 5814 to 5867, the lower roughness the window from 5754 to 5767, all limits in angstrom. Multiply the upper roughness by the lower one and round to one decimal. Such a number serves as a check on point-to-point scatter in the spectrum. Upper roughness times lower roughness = 1.0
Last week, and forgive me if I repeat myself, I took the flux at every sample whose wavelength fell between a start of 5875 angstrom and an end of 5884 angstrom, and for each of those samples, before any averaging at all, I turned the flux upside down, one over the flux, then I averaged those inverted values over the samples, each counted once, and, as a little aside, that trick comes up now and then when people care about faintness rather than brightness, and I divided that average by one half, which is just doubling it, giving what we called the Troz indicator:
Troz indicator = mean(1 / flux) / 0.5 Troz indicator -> 0.0808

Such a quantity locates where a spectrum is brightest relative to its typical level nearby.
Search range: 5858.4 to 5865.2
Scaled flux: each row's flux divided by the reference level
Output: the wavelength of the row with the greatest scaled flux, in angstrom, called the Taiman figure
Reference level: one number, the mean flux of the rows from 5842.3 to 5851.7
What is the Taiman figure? 5860.46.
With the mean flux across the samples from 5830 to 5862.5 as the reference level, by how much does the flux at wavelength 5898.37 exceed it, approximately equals -1.0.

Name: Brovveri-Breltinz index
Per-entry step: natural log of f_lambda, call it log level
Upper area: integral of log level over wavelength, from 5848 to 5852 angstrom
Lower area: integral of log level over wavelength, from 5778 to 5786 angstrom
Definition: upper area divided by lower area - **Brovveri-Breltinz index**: 0.5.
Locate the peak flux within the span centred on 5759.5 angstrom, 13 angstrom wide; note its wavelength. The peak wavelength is 5765.43 angstrom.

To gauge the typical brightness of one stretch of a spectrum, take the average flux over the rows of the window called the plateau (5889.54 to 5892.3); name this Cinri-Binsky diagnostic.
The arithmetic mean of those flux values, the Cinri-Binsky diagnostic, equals 26.4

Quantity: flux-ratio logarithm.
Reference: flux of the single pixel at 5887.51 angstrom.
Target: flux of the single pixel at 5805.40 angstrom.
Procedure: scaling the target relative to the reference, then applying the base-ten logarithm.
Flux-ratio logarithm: 0.03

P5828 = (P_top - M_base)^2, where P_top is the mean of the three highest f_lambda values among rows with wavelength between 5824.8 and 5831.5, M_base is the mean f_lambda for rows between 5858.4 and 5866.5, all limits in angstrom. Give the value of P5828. 6.5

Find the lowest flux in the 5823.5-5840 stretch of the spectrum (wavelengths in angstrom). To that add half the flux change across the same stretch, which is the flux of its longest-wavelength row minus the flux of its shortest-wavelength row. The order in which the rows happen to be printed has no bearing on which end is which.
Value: 25.2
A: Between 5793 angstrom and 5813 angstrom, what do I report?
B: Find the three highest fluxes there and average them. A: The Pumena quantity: 28.1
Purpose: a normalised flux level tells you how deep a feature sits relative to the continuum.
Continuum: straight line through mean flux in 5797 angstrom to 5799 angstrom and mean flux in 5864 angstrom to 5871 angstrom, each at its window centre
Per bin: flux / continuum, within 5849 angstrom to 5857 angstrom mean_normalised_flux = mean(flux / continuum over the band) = 1.05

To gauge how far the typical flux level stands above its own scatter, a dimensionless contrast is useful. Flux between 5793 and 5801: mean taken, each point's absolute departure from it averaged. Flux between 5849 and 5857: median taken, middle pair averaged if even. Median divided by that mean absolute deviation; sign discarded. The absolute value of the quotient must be 25.6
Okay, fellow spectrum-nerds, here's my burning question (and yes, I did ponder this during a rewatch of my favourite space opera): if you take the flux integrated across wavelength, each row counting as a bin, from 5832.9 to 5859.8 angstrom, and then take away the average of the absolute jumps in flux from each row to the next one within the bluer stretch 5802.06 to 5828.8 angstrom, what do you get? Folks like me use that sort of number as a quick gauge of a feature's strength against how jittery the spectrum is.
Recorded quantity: 708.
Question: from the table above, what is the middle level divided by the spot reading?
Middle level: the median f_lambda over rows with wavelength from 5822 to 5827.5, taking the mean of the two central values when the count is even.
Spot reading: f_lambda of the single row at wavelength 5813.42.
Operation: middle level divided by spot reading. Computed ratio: 0.98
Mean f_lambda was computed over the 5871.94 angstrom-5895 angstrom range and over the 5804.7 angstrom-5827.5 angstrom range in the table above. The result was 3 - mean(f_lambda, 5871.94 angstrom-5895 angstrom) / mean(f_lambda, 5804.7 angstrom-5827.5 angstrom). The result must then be 2.06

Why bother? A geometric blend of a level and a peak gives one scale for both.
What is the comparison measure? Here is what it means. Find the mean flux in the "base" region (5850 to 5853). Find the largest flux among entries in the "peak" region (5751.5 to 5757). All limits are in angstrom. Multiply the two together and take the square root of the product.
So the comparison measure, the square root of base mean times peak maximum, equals 27.3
